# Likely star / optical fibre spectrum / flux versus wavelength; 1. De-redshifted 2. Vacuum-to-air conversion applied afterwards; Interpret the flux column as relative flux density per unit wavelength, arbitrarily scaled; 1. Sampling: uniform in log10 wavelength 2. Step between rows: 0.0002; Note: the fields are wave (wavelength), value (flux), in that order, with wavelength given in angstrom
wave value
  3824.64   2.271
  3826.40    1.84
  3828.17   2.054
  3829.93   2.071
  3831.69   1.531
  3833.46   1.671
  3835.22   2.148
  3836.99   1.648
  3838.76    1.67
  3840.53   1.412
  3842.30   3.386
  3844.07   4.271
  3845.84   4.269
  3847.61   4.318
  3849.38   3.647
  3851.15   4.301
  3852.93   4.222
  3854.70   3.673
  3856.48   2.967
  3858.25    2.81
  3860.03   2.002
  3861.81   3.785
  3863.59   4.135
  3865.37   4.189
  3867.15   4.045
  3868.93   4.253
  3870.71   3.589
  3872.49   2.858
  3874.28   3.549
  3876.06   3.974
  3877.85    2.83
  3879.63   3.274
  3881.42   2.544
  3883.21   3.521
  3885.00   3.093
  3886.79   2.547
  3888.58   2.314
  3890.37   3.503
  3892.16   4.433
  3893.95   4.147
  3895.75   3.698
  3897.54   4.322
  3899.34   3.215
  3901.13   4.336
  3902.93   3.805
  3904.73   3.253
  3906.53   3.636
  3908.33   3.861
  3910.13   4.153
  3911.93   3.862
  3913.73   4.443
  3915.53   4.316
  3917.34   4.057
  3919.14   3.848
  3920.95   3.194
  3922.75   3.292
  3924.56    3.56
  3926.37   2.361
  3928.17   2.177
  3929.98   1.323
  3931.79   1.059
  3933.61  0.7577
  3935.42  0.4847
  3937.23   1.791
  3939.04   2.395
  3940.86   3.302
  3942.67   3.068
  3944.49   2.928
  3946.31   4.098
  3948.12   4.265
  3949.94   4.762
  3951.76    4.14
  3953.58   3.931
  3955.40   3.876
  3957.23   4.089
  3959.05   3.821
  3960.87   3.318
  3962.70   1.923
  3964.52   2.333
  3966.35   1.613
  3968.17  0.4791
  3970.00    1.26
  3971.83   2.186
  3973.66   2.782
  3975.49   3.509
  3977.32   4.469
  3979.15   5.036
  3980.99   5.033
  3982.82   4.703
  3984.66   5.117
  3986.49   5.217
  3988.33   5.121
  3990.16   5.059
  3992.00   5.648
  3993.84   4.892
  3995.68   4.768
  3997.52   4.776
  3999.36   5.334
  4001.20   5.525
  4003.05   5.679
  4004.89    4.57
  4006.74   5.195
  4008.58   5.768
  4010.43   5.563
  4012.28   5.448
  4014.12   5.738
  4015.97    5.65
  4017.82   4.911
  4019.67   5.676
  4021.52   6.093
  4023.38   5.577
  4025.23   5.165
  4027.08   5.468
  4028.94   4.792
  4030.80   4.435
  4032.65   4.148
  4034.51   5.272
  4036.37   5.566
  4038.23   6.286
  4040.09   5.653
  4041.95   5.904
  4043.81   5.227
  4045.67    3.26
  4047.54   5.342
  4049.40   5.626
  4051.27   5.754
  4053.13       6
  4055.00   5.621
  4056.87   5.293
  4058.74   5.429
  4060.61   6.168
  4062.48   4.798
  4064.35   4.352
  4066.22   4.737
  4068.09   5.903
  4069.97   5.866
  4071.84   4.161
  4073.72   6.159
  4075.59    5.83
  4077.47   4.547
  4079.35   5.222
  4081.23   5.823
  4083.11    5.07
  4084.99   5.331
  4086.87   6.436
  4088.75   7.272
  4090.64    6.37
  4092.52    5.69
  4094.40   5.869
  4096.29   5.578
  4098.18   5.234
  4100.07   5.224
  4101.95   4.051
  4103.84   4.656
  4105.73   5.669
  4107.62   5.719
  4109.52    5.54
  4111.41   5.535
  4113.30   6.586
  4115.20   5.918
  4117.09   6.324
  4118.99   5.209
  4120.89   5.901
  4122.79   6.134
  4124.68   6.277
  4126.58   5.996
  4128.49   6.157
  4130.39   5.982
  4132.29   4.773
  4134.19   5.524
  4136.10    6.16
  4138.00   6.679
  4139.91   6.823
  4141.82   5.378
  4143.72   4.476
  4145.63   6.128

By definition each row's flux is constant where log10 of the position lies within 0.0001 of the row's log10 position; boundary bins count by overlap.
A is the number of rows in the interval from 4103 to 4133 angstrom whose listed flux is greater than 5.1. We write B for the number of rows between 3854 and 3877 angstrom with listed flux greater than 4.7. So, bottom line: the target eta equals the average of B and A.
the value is 7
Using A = 14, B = 0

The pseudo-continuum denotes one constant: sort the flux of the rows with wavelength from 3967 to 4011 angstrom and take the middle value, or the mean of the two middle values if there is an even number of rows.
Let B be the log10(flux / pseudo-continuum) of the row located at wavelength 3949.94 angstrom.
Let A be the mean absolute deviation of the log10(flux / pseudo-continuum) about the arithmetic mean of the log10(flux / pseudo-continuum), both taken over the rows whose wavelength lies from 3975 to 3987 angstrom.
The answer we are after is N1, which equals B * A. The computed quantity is -0.001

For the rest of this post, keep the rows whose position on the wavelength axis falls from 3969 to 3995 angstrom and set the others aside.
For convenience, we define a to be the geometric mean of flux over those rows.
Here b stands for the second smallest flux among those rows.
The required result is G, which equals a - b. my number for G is 1.82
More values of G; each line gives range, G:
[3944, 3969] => 1.27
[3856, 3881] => 0.57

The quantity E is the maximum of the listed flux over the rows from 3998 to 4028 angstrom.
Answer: 6.093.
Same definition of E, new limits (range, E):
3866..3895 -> 4.433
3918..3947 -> 4.098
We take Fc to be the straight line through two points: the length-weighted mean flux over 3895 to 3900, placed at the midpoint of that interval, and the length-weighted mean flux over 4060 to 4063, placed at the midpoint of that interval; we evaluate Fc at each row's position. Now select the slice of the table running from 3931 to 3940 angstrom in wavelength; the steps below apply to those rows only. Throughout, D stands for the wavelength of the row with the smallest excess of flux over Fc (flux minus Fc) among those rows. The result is 3935.42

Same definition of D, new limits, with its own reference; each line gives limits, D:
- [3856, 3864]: 3860.03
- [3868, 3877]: 3872.49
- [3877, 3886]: 3881.42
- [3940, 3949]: 3944.49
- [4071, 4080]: 4071.84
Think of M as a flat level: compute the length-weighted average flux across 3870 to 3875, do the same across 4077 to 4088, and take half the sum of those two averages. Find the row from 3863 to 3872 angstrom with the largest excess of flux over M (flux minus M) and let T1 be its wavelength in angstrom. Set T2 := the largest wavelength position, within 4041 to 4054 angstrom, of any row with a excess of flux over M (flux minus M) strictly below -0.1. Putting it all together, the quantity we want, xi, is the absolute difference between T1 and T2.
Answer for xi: 176.7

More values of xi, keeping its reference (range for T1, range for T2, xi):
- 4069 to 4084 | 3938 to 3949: 125.6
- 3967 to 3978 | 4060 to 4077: 94.5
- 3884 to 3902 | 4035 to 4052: 153.5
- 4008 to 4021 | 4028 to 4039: 24.1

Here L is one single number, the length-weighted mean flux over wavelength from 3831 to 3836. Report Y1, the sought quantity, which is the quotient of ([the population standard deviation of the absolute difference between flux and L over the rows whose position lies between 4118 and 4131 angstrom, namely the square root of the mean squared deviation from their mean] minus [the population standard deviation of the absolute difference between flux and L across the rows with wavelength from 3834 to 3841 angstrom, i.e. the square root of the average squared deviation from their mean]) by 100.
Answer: 0.0020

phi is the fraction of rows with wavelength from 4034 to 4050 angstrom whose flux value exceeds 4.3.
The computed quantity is 0.89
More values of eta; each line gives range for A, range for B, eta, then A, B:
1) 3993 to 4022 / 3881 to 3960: 6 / 11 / 1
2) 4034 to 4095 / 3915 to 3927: 13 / 26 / 0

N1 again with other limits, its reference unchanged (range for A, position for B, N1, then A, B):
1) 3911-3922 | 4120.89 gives 0.002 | 0.036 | 0.1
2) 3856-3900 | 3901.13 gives -0.005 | 0.077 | -0.1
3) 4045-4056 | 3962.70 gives -0.028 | 0.067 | -0.4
